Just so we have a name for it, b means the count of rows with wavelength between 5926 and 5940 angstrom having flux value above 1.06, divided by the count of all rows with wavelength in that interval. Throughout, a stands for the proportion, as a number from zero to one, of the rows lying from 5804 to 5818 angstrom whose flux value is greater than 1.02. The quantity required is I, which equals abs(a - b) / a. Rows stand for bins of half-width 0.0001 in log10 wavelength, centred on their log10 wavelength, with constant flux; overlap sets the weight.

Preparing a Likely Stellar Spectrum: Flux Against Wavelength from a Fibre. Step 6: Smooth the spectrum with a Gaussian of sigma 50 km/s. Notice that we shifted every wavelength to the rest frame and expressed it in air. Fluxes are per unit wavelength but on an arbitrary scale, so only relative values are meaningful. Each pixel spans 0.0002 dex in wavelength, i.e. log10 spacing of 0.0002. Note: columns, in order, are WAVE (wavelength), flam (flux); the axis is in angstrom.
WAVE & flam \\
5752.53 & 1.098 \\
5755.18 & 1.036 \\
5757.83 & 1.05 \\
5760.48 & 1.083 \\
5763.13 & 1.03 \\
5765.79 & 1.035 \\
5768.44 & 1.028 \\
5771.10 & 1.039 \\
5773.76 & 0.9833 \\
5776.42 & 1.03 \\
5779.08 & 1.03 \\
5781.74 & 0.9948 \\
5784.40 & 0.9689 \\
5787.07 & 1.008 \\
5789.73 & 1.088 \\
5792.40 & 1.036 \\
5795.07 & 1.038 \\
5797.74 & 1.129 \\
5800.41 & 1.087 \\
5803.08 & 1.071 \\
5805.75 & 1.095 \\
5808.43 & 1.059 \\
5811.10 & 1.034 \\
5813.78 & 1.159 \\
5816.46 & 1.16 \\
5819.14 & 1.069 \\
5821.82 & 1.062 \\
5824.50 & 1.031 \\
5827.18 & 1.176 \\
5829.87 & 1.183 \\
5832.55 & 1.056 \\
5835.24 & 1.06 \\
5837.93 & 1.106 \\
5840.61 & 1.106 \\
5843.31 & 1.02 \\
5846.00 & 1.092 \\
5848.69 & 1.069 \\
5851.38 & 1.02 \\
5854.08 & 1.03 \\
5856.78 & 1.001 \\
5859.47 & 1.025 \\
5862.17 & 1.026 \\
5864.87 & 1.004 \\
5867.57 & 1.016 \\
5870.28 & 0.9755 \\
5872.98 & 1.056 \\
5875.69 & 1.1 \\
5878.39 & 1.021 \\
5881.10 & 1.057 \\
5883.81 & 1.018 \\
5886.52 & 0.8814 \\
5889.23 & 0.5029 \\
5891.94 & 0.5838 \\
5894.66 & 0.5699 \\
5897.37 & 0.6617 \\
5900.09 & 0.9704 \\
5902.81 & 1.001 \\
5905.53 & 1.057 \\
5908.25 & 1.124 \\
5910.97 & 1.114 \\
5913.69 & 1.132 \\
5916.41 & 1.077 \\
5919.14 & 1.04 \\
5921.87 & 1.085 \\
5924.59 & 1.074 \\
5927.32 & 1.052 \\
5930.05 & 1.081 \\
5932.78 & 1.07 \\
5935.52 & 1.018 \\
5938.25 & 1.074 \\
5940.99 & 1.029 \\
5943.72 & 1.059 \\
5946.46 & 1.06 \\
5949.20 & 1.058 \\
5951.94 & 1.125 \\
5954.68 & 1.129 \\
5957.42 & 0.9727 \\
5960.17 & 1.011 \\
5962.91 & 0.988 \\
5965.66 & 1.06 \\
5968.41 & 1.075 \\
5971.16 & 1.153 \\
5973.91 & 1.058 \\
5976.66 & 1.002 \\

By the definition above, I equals 0.40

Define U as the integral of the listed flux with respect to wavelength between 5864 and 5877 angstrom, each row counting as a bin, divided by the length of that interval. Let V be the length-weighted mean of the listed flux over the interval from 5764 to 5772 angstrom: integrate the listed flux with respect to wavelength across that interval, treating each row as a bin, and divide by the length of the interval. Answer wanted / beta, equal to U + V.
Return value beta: 2.06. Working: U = 1.031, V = 1.03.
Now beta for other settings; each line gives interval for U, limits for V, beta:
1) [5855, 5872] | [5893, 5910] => 1.91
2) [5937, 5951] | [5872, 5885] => 2.11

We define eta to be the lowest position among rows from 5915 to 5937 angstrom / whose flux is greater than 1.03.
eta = 5916.41 angstrom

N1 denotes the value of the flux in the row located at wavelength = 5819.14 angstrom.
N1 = 1.069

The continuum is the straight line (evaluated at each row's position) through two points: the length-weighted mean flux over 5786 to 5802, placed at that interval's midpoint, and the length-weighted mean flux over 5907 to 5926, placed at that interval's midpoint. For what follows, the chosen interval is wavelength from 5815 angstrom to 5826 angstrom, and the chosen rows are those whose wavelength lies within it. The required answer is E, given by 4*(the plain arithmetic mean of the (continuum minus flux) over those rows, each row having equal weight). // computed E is 0.0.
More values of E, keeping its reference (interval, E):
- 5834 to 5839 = 0.0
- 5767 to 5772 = 0.1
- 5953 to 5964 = 0.3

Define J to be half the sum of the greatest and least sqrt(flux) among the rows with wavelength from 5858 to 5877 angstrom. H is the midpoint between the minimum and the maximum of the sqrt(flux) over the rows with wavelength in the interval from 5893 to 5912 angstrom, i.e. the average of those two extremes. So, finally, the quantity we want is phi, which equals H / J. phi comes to 0.89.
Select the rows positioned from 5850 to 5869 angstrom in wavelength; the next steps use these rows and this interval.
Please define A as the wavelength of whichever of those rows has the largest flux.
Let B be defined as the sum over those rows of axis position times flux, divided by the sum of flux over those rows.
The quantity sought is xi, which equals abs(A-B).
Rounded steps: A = 5854.08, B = 5859.5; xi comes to 5.4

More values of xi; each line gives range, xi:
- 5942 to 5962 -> 2.8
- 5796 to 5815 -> 8.0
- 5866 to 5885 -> 0.0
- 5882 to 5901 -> 7.9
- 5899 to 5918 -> 5.2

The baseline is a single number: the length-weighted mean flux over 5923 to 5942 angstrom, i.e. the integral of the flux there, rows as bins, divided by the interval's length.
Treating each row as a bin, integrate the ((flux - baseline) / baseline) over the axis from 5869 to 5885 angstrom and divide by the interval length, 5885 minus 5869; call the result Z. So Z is -0.02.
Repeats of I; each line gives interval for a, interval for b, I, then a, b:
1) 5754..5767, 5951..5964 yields 0.60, 1.00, 0.40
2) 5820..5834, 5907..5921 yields 0.20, 1.00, 0.80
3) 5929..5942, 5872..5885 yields 0.75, 0.80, 0.20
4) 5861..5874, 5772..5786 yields 1.00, 0.40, 0.00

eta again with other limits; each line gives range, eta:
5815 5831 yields 5816.46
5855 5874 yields 5872.98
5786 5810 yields 5789.73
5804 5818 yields 5805.75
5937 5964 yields 5938.25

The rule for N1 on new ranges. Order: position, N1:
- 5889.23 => 0.5029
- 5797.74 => 1.129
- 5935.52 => 1.018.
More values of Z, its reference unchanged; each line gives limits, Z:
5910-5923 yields 0.03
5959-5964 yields -0.05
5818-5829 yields 0.03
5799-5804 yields 0.02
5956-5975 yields -0.01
